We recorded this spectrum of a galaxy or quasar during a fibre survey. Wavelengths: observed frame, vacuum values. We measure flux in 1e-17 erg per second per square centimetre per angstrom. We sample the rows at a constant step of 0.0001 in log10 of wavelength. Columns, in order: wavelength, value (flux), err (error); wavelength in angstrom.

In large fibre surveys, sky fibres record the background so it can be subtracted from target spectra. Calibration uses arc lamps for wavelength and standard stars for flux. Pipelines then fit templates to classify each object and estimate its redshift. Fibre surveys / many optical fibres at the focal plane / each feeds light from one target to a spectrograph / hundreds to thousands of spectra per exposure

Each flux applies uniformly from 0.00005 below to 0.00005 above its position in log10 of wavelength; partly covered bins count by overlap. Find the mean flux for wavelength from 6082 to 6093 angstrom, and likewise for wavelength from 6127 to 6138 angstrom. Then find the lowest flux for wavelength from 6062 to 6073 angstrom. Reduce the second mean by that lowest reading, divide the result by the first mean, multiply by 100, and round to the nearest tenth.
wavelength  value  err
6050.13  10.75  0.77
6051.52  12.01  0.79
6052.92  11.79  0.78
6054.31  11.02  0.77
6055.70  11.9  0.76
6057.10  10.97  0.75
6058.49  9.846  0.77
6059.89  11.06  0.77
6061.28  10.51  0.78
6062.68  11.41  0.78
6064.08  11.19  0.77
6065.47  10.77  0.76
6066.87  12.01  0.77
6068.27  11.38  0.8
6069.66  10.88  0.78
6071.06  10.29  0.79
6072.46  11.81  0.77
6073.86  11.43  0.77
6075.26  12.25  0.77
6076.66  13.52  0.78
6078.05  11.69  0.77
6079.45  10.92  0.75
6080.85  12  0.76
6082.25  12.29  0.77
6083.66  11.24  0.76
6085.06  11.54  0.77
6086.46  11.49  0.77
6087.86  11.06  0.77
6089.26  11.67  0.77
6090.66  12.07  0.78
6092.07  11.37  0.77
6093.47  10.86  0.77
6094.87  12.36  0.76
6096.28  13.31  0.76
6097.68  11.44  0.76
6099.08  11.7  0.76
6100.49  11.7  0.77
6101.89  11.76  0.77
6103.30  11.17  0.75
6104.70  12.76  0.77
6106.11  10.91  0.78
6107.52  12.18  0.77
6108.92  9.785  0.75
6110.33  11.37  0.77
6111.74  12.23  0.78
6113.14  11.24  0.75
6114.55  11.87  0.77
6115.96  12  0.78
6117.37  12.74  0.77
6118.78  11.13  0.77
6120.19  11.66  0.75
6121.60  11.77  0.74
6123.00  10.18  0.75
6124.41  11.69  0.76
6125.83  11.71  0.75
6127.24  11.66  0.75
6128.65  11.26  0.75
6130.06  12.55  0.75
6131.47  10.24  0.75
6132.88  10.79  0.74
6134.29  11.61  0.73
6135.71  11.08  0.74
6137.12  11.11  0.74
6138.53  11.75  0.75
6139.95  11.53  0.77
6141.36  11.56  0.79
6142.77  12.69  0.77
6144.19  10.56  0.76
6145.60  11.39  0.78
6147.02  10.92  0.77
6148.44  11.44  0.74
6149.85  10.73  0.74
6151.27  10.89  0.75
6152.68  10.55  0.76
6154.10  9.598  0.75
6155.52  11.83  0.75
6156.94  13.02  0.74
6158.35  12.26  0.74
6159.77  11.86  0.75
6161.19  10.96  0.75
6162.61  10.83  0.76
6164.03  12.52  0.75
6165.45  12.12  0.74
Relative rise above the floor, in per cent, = 8.6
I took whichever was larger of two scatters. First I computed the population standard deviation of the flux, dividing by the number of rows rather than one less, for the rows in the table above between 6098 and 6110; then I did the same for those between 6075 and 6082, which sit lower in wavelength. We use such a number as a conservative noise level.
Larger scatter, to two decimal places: 0.85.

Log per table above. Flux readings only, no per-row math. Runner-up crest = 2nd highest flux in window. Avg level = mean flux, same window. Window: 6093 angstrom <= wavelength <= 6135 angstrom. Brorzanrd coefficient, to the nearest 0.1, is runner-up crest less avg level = 1.2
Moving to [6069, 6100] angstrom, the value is 1.6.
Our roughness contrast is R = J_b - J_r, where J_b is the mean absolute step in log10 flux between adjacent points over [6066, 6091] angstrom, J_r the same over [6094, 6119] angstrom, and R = -0.011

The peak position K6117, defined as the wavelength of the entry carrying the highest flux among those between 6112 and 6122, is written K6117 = 6117.37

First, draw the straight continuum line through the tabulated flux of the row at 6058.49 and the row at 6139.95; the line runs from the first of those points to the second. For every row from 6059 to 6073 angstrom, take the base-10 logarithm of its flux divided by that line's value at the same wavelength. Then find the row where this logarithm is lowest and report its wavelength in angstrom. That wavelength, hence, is 6071.06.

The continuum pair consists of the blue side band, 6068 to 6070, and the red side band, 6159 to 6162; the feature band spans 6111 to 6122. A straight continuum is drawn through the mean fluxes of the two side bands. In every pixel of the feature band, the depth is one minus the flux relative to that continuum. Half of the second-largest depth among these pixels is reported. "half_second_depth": 0.001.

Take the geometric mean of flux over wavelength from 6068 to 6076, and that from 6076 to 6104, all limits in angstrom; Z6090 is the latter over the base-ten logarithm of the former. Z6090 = 11.1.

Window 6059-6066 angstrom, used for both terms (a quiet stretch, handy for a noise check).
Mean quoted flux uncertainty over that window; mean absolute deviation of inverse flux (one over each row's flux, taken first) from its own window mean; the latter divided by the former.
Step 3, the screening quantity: 0.003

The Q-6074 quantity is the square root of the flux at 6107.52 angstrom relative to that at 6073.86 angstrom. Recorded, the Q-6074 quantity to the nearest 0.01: 1.03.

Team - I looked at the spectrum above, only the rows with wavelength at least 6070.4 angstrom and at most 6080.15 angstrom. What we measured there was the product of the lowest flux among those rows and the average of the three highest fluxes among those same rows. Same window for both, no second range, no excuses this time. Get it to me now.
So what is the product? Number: 129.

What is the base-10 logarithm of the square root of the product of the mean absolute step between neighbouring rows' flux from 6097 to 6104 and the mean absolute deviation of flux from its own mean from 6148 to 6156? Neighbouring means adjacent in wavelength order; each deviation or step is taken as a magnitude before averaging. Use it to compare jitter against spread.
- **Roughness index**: -0.45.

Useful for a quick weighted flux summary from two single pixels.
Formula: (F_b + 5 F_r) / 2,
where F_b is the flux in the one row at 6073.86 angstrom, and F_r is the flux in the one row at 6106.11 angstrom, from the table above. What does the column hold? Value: 33.0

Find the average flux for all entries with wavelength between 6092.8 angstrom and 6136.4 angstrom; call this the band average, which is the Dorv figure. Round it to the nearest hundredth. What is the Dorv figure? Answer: 11.57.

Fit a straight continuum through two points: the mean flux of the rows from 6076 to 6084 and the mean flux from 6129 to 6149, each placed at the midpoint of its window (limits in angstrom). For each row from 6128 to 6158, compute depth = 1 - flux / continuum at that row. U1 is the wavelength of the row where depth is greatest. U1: 6154.10 angstrom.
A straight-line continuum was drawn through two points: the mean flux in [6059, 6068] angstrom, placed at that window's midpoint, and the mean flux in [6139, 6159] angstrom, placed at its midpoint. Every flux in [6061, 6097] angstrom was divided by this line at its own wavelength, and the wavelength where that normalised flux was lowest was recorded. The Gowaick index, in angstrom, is 6071.06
